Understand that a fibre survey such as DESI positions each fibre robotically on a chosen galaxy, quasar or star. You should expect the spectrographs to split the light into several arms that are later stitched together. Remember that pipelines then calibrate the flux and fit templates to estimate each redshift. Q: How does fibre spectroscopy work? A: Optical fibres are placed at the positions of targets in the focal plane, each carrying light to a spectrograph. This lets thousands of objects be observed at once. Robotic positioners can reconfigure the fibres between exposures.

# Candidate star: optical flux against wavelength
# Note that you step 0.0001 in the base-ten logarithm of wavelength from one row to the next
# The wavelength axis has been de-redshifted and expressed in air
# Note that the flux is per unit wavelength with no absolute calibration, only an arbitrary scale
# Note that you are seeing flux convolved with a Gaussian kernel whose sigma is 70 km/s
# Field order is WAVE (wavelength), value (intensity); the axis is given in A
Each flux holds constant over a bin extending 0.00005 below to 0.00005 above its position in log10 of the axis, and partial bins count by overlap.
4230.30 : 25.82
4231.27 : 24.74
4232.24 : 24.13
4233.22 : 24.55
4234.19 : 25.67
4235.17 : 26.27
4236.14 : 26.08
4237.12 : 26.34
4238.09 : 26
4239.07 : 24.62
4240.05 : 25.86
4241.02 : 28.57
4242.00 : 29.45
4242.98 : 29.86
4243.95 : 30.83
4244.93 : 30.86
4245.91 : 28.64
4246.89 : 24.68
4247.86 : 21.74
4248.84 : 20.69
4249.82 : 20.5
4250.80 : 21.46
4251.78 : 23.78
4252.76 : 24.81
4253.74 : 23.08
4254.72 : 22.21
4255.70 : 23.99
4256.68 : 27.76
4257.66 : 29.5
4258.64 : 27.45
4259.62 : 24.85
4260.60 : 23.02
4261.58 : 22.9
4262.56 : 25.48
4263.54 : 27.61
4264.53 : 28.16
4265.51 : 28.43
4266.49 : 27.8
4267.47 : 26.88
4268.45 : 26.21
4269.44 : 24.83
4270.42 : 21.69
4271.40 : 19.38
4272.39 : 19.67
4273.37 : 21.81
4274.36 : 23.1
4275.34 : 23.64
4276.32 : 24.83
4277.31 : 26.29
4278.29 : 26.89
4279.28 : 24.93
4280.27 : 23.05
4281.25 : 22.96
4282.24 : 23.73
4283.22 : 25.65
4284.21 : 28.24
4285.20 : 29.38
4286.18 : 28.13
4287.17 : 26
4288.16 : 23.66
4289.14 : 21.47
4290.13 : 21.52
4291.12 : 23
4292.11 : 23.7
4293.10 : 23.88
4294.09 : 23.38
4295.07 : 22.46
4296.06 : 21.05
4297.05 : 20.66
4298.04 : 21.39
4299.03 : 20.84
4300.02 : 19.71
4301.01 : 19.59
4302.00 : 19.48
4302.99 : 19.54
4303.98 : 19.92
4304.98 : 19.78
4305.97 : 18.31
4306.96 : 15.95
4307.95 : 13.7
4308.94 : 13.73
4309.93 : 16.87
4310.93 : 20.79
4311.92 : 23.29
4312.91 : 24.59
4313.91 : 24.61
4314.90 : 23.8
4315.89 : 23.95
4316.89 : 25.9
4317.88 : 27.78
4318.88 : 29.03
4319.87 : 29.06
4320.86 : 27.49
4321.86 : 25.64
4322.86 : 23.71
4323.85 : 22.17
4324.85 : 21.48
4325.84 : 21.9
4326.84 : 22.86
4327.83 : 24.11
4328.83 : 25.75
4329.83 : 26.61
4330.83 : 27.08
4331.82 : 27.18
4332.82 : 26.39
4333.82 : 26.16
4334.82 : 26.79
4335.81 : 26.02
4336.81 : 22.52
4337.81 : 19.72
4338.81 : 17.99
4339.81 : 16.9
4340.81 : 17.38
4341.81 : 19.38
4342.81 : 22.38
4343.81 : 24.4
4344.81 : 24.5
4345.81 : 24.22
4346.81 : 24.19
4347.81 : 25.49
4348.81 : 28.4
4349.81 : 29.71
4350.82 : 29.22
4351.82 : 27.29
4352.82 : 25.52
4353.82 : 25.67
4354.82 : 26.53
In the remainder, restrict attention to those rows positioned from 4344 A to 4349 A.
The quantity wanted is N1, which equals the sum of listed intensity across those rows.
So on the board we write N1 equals 127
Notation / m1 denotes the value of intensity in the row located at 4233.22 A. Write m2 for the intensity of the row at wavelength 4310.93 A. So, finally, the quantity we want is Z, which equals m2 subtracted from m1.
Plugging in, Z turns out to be 4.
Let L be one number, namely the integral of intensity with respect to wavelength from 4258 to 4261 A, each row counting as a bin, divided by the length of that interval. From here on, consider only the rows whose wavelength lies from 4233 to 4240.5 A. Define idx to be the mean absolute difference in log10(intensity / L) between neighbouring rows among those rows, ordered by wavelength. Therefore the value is 0.013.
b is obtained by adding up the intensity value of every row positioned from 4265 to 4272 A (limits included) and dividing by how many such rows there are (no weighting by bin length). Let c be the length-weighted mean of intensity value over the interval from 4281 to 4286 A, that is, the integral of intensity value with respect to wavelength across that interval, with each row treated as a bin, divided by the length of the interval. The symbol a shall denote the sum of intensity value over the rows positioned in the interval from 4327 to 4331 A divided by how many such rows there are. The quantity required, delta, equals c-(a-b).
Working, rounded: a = 25.9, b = 25.0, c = 26.3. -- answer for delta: 25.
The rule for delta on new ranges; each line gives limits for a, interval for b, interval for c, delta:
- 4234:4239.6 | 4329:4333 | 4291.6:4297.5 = 24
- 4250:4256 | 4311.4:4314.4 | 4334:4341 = 22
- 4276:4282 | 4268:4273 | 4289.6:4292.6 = 20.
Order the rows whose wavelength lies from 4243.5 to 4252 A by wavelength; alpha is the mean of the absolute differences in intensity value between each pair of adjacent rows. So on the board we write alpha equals 1.71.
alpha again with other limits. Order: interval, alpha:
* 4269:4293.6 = 1.40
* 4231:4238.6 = 0.51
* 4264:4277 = 1.23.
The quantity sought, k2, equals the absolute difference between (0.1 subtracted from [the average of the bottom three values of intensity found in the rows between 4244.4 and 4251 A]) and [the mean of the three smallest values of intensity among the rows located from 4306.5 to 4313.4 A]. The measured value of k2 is 6.3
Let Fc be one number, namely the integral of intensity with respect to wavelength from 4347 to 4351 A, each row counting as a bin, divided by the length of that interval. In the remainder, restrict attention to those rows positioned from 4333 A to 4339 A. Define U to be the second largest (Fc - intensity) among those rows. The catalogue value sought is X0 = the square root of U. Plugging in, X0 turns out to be 2.84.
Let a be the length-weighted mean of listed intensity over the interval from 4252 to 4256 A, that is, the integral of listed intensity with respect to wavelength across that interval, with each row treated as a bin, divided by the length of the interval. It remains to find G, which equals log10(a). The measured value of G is 1.37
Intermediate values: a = 23.5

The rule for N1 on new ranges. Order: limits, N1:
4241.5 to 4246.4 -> 150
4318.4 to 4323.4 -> 135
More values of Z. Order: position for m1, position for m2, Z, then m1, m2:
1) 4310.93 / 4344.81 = -4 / 20.79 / 24.5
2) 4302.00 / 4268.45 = -7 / 19.48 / 26.21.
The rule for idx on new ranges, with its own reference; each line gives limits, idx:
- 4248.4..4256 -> 0.024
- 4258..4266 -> 0.025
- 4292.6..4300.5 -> 0.016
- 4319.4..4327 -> 0.023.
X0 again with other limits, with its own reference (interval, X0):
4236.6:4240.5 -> 1.39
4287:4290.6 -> 2.50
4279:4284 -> 2.17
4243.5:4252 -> 2.66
